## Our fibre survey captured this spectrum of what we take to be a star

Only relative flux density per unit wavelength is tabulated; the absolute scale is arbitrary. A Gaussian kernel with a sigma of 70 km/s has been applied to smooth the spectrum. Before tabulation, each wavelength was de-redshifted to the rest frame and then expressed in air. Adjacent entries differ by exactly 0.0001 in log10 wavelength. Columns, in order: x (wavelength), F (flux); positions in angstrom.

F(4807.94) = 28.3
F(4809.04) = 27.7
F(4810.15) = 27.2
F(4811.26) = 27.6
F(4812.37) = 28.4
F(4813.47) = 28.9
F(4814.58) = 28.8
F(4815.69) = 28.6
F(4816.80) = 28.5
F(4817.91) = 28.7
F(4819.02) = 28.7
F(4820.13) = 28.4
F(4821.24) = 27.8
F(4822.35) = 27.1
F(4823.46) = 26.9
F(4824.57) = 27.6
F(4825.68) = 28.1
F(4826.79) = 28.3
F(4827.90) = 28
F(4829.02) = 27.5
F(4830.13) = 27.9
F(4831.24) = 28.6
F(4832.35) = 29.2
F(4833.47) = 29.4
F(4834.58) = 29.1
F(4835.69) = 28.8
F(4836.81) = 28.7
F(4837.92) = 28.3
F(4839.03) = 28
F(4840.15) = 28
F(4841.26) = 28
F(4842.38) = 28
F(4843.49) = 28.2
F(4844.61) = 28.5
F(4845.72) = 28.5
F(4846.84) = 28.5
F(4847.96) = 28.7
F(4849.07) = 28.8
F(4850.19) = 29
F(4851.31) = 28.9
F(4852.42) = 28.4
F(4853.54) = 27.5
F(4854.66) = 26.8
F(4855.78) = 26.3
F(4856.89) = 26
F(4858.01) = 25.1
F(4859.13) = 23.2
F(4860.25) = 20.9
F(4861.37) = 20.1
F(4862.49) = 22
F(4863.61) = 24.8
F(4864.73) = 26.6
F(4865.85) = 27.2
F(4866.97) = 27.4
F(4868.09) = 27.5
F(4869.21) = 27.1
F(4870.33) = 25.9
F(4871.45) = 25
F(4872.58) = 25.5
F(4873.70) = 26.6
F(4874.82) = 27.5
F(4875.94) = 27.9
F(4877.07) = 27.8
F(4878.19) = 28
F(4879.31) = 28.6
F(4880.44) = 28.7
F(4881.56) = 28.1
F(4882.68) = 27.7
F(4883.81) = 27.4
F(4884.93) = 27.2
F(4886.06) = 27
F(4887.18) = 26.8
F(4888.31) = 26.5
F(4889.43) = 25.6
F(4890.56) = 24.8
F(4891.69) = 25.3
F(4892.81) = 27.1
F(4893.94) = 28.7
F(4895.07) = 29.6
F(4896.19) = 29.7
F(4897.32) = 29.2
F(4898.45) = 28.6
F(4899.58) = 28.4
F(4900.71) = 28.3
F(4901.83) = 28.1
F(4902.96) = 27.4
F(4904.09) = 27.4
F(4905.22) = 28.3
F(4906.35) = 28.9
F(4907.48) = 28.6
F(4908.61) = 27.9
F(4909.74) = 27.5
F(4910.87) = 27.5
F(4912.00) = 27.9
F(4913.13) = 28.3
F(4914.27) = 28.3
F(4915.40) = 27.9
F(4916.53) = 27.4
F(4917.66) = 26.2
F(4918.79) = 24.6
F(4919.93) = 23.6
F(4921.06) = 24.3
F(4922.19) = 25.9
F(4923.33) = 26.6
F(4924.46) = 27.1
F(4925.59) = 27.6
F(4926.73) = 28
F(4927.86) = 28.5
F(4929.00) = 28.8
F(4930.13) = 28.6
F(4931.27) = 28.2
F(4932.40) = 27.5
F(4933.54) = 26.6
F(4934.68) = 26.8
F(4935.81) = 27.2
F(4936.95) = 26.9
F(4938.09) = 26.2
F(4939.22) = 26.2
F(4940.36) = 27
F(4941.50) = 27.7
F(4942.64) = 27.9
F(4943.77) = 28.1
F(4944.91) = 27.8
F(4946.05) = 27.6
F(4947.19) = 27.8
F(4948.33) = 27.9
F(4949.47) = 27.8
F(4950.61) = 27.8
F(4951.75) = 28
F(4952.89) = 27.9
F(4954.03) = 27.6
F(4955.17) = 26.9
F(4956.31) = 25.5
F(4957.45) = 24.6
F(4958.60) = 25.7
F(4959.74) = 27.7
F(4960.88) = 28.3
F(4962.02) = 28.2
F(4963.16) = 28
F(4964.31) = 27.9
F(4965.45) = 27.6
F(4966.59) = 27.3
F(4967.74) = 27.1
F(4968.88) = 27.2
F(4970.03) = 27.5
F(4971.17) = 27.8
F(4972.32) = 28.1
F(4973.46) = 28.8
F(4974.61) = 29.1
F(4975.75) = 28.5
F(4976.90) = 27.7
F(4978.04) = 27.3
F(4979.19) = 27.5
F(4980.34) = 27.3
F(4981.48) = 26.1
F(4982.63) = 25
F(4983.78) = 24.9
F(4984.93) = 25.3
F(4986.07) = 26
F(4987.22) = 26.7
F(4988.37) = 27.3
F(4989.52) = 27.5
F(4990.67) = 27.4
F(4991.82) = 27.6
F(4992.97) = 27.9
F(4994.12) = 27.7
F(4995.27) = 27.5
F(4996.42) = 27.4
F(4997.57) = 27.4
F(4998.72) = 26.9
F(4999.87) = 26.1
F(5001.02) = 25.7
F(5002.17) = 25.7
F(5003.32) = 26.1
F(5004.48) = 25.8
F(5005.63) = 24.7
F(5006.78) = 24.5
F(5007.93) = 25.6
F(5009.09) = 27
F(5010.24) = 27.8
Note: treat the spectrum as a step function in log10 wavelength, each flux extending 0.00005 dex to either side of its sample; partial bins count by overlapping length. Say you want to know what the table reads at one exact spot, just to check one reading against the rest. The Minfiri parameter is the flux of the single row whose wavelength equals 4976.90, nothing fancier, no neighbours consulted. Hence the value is 27.7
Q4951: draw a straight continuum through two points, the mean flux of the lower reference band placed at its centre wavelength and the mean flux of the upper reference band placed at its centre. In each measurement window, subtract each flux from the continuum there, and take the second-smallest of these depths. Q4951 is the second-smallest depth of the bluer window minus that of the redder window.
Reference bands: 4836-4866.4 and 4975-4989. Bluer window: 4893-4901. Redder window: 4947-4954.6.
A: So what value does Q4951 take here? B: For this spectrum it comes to -1.6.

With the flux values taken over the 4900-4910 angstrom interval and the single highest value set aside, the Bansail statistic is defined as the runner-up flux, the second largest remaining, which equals 28.6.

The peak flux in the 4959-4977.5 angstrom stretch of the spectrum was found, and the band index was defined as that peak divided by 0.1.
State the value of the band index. 291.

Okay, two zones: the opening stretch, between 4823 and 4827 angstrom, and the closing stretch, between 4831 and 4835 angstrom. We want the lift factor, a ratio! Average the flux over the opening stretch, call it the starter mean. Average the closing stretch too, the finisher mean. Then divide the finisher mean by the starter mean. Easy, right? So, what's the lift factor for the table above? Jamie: 1.05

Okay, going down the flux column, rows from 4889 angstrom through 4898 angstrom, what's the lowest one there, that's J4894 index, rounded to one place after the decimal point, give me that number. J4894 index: 24.8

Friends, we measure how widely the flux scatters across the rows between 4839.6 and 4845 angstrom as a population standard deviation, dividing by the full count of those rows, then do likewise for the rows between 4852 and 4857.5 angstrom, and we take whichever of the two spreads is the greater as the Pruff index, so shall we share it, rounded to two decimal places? 0.86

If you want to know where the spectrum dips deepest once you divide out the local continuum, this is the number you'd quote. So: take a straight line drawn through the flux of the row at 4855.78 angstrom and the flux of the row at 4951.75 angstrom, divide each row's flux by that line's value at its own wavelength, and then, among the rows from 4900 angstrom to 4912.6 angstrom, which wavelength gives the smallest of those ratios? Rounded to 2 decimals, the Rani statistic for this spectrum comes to 4910.87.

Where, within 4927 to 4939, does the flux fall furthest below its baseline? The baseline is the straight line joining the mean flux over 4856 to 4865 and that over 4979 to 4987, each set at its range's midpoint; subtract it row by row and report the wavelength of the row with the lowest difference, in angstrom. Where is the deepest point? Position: 4938.09 angstrom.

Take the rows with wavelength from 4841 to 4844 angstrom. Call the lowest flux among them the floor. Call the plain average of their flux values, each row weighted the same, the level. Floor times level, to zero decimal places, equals 786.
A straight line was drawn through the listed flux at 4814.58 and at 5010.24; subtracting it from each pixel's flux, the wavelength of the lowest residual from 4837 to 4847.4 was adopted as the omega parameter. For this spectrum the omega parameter 4839.03 angstrom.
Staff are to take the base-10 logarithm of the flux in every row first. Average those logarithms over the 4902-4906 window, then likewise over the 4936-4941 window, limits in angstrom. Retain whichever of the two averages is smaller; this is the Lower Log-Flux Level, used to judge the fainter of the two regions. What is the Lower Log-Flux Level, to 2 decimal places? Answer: 1.42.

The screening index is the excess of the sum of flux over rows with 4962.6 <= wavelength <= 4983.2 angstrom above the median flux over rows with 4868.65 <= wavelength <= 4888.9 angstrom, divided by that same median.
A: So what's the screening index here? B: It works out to 17.2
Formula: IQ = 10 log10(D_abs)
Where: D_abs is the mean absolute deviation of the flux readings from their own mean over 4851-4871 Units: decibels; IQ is 3.0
